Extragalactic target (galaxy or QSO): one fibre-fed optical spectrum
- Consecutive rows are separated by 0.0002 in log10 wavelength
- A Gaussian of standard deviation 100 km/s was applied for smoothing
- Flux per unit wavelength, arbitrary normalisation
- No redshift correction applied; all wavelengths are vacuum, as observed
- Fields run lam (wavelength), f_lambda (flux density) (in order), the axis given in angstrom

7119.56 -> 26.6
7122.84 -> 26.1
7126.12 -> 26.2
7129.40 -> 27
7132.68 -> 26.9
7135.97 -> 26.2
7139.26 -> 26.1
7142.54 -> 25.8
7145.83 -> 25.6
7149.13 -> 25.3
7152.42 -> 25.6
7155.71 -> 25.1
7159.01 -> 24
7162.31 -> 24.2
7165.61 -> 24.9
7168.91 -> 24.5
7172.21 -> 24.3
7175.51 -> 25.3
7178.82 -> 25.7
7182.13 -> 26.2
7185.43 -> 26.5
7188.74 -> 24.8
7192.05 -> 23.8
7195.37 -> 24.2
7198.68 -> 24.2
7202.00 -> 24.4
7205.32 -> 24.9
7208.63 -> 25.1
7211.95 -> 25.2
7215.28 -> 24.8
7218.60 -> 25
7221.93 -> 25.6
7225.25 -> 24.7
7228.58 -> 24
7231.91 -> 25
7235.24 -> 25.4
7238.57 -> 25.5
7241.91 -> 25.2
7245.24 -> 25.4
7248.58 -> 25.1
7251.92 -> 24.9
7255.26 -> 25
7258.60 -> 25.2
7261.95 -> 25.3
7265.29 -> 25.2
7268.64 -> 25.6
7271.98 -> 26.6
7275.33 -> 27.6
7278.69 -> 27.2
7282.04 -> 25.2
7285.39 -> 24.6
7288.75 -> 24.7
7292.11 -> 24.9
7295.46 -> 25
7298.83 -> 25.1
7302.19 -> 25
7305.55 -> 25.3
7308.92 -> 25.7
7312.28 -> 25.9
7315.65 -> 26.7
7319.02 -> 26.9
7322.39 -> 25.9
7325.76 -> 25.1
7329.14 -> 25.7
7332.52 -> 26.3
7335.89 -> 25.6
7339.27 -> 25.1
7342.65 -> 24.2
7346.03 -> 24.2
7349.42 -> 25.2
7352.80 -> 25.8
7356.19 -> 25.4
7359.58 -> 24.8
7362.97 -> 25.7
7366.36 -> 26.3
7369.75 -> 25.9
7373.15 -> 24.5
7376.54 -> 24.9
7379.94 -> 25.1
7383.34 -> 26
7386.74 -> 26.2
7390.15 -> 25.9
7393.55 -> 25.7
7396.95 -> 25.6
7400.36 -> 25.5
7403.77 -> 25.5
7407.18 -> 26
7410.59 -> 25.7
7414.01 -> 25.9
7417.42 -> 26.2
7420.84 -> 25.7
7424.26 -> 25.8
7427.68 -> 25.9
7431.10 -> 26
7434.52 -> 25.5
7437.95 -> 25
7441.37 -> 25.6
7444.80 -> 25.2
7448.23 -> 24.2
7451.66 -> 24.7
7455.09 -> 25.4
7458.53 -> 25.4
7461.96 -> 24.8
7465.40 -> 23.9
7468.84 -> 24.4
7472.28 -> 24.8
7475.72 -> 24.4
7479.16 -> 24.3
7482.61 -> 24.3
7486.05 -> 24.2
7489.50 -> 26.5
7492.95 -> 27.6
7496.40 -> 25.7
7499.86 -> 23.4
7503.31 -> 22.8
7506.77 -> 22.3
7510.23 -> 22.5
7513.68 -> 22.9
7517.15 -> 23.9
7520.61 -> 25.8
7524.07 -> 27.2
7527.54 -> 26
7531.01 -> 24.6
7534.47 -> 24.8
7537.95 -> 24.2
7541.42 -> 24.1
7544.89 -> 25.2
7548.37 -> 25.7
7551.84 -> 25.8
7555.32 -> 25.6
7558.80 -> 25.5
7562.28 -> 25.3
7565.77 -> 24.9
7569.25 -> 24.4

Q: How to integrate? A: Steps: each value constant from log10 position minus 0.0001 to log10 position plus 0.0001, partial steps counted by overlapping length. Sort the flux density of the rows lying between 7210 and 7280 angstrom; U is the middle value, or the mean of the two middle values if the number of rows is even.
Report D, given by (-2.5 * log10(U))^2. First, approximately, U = 25.2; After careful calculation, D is 12.3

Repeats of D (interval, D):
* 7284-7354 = 12.3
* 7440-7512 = 12.0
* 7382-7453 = 12.4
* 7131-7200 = 12.3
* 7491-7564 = 12.3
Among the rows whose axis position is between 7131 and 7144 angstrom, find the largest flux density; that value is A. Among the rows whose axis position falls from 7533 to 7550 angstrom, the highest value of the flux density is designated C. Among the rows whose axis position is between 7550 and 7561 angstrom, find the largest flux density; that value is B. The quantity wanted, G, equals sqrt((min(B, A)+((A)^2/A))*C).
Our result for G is 36.8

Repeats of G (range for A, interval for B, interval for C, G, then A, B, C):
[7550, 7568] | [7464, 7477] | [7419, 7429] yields 36.2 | 25.8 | 24.8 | 25.9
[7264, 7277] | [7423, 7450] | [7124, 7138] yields 38.0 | 27.6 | 26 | 27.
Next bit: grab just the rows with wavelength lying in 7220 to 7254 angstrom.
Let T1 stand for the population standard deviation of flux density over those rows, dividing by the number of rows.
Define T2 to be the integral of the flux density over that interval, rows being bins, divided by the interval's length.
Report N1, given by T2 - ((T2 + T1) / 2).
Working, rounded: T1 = 0.45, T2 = 25.1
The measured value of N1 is 12.3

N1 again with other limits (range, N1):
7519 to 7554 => 12.2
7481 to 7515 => 11.3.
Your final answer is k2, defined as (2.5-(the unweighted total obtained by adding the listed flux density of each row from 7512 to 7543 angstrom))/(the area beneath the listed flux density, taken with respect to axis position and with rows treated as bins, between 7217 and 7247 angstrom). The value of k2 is -0.294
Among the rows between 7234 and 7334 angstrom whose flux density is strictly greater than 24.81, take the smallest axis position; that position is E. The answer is 7235.24 angstrom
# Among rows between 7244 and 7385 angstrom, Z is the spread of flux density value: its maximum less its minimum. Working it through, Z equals 3.40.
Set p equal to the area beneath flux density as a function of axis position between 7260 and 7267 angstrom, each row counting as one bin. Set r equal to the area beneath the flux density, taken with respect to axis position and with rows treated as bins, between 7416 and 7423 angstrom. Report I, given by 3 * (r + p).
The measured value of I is 1074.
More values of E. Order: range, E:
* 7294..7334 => 7295.46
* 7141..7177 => 7142.54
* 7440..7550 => 7441.37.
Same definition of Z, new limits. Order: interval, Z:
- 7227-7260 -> 1.50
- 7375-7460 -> 2.00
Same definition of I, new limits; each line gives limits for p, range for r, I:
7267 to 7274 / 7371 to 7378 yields 1071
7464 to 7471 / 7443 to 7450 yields 1027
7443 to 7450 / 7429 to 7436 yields 1060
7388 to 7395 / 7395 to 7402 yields 1079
